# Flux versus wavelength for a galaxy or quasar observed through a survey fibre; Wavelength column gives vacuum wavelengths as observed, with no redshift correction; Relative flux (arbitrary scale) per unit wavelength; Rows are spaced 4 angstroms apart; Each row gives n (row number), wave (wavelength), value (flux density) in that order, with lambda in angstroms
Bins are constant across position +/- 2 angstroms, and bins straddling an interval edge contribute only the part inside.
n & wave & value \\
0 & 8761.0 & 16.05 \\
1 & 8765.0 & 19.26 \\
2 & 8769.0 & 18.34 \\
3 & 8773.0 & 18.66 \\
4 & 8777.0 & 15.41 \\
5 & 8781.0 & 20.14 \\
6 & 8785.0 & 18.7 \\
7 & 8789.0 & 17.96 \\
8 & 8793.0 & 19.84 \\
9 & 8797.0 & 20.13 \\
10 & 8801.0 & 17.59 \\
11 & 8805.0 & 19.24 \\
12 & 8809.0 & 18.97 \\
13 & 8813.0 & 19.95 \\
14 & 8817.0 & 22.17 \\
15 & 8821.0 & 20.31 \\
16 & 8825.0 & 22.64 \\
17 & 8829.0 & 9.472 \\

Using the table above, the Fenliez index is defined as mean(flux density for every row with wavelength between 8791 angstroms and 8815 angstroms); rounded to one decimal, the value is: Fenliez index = 19.3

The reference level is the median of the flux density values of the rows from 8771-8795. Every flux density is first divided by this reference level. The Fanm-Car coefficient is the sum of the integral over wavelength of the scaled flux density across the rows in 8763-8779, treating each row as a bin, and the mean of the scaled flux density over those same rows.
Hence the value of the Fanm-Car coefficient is 16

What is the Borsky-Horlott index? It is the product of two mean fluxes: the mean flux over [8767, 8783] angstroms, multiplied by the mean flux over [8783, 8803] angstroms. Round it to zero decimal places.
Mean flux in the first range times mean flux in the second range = 342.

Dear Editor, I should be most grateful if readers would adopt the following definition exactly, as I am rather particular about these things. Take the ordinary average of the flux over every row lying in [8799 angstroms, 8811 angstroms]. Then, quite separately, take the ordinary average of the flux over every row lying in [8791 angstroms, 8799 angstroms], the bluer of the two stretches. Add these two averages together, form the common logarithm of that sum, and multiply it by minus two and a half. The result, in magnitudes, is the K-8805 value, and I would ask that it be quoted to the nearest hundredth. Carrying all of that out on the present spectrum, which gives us -3.97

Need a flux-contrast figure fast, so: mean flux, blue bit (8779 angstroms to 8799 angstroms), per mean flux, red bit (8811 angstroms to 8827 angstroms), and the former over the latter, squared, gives 0.83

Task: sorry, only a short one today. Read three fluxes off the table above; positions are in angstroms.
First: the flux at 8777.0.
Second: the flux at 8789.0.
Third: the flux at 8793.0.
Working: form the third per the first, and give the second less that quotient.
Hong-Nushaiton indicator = 16.7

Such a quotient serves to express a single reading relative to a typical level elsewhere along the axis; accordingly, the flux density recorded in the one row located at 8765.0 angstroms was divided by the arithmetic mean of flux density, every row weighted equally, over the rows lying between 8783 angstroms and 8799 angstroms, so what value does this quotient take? 1.01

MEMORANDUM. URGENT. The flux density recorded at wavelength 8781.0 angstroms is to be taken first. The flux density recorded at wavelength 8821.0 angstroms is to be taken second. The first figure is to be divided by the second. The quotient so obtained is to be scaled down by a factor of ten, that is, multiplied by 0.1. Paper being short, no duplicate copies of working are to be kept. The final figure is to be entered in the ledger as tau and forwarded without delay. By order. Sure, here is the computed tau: 0.099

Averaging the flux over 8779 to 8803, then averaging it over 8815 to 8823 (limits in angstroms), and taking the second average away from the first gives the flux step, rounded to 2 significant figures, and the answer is -2.2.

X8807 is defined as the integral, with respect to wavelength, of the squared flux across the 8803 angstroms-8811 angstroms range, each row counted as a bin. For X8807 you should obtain 2920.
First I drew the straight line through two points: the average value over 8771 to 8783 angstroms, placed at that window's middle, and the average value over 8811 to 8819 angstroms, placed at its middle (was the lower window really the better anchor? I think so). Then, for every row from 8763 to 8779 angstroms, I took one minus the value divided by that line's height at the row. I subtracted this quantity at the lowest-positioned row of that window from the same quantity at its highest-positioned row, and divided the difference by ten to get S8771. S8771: 0.027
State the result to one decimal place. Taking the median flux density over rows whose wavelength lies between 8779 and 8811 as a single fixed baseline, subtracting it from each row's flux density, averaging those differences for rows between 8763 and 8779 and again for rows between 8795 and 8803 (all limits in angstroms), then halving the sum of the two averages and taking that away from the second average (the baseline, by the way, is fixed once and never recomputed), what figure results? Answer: 0.5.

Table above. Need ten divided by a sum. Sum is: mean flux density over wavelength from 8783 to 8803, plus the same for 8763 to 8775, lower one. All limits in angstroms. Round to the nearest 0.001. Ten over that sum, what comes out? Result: 0.266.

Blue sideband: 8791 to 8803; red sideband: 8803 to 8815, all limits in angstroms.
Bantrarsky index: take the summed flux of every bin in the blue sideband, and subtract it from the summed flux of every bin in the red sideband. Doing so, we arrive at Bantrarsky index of 1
